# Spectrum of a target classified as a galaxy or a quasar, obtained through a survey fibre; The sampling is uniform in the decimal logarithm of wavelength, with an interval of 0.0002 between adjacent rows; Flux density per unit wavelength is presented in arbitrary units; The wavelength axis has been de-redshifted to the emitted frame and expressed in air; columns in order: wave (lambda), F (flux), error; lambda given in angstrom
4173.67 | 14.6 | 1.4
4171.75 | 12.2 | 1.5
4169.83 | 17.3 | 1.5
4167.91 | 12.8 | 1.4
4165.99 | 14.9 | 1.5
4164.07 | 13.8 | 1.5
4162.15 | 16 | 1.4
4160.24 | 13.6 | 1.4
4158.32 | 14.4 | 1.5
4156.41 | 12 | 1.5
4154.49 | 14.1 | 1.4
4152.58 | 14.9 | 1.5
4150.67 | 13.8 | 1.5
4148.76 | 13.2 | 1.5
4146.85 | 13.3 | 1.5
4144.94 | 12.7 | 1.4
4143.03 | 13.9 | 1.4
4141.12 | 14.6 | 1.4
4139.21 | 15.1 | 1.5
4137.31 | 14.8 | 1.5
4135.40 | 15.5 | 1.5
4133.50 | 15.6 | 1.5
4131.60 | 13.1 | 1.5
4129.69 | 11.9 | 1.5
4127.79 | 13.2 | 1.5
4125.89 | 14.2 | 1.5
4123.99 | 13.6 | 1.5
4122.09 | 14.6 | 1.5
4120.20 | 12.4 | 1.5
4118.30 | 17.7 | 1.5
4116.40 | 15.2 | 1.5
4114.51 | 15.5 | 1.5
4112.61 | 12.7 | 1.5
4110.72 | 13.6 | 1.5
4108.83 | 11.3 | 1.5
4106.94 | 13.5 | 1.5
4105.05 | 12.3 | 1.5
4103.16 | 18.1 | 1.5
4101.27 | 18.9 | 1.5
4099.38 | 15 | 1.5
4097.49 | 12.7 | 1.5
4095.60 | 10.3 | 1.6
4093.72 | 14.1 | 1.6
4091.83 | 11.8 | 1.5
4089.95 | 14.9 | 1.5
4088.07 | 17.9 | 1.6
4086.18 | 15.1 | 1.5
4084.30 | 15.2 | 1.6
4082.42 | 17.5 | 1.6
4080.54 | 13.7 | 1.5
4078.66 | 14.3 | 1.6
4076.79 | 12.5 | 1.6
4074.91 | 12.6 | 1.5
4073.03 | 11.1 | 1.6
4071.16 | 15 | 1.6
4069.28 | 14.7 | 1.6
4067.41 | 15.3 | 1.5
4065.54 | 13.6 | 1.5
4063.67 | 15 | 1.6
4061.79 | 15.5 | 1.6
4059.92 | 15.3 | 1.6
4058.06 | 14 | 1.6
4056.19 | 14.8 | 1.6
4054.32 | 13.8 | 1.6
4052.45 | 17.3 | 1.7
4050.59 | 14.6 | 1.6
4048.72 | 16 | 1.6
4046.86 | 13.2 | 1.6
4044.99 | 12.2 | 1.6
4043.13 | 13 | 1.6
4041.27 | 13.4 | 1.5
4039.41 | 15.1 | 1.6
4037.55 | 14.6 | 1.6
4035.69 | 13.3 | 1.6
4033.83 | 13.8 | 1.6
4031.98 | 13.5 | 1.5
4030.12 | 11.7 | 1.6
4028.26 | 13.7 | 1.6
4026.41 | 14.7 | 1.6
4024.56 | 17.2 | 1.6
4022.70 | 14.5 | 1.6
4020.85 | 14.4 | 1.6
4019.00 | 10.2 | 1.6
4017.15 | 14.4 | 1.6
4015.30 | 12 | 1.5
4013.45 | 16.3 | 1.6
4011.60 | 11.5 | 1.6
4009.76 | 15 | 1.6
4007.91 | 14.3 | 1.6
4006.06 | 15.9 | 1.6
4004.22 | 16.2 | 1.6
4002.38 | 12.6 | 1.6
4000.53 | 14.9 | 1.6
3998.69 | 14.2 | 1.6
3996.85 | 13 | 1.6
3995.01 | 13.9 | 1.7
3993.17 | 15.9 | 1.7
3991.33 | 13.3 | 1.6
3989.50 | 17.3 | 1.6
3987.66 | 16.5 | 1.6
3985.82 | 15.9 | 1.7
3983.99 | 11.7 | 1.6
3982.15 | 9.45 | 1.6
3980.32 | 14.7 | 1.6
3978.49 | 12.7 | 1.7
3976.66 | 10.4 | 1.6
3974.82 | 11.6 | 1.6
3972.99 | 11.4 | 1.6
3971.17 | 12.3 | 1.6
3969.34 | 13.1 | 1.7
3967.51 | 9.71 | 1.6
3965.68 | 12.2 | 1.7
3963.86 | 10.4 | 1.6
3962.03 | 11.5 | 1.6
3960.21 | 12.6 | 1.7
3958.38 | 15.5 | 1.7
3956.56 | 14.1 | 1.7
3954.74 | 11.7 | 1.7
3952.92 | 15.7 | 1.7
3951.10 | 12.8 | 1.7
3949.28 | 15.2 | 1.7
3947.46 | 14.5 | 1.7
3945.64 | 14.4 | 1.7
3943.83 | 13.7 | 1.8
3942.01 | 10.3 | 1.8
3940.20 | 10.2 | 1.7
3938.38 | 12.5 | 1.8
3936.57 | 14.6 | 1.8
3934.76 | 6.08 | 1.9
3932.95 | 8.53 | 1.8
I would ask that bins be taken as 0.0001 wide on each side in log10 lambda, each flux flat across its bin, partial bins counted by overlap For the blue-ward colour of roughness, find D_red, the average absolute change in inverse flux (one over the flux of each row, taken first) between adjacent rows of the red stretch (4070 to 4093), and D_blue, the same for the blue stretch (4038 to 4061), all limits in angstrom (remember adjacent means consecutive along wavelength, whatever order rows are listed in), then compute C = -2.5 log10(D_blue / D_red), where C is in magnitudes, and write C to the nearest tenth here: 0.3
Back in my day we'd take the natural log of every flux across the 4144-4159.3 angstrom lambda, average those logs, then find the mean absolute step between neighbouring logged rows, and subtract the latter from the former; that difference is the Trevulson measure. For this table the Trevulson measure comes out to 2.52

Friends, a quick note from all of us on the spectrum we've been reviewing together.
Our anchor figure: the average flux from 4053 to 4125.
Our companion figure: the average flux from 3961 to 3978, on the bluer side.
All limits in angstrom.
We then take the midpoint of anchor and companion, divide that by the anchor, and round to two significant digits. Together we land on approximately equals 0.90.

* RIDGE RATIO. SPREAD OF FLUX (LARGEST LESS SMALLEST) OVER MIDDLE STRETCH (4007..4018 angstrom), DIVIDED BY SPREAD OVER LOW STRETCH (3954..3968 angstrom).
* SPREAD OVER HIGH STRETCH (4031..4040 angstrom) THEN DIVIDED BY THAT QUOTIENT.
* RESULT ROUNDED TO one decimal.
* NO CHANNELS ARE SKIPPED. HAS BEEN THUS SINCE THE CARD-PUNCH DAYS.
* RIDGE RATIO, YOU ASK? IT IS 2.2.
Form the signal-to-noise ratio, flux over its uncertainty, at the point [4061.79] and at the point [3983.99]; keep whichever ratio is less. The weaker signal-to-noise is 7.3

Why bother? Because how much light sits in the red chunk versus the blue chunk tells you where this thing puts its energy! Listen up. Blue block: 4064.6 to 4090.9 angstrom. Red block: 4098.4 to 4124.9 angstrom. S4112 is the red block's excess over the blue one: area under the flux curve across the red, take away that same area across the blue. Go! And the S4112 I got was 5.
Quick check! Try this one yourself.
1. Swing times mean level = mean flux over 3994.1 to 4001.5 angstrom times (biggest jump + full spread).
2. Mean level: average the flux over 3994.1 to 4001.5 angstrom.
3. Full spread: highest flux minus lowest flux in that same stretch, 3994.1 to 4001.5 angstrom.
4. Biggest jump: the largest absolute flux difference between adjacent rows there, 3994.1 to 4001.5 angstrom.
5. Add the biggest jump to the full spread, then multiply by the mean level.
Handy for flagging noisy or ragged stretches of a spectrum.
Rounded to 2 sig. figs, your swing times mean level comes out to 43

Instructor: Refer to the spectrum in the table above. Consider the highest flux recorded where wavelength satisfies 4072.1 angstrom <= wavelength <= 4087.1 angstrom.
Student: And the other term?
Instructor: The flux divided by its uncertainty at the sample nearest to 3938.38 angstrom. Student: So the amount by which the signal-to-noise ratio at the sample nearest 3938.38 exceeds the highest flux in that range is -11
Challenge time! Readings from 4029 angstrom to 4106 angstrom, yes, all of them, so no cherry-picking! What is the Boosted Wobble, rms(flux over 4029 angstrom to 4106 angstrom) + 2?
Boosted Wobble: 16.4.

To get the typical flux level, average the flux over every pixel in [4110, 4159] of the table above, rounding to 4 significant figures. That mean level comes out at 14.06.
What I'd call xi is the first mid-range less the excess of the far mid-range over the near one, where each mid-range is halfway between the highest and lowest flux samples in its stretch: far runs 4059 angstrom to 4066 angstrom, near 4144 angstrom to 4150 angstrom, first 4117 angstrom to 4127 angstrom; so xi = 13.5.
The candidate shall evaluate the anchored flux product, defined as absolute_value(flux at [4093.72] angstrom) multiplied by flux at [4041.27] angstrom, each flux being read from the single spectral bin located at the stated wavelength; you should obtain 189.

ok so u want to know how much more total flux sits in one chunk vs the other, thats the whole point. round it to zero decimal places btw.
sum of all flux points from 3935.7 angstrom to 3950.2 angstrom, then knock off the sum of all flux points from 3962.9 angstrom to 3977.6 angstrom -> 14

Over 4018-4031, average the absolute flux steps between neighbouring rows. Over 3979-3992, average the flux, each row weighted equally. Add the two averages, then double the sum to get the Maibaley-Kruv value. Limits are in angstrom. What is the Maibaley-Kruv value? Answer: 32.4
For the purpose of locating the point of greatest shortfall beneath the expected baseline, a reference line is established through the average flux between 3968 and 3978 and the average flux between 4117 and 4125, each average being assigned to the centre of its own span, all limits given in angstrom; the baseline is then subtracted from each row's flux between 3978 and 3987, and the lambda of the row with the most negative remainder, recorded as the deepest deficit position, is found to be 3982.15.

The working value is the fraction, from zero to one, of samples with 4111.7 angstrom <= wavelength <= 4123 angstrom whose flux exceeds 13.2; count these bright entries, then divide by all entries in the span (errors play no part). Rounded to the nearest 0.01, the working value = 0.67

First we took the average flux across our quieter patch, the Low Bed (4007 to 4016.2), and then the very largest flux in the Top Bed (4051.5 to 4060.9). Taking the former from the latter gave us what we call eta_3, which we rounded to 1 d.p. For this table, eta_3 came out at 3.5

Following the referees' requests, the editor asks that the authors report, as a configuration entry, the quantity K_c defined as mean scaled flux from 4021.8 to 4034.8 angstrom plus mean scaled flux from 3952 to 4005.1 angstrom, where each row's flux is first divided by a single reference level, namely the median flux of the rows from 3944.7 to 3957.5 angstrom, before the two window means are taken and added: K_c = 1.90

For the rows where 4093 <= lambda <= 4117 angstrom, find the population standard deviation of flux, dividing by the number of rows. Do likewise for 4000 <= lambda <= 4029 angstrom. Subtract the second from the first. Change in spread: 0.6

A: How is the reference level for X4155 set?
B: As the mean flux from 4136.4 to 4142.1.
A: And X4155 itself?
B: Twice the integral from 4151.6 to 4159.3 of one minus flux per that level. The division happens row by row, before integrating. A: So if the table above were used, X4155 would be 1.0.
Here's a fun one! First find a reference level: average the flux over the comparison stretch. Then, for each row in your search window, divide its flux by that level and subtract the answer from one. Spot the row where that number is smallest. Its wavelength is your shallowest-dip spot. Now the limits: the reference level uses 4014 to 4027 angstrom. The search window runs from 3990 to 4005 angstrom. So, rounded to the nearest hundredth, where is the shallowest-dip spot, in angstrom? 4004.22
